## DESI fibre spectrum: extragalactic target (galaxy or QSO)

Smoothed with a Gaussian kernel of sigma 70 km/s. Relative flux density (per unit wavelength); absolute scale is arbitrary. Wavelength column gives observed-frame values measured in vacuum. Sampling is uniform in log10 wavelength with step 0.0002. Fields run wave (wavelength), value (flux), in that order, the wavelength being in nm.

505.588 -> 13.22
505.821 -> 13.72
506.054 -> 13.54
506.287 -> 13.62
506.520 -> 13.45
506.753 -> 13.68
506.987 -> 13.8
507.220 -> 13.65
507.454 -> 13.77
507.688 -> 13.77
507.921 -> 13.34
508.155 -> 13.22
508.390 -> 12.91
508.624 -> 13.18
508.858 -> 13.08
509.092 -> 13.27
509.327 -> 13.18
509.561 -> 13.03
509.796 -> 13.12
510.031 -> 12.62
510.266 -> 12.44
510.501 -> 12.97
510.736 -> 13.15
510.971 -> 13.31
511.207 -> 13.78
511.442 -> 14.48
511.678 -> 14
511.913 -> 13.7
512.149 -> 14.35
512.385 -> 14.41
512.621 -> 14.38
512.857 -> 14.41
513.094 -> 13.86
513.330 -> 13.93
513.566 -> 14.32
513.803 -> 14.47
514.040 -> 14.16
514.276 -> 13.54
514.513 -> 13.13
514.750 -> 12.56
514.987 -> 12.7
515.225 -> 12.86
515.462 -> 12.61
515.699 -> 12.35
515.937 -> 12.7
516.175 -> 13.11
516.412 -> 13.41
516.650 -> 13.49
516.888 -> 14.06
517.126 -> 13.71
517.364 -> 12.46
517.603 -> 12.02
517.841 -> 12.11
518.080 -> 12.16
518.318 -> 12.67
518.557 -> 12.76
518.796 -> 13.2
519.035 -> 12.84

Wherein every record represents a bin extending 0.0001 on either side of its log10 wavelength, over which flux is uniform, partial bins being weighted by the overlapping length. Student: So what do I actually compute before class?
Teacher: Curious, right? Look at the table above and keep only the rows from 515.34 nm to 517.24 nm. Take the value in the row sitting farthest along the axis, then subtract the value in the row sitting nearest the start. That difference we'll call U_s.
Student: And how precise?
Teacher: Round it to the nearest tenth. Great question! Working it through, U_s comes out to 1.1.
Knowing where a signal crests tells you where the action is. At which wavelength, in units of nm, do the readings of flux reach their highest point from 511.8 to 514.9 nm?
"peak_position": 513.803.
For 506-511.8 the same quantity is 511.442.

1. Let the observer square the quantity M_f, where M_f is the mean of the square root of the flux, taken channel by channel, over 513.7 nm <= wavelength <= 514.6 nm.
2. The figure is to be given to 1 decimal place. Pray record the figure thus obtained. 13.8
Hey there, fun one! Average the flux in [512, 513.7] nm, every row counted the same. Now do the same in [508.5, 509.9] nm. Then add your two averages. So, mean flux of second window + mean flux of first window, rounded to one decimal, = 27.4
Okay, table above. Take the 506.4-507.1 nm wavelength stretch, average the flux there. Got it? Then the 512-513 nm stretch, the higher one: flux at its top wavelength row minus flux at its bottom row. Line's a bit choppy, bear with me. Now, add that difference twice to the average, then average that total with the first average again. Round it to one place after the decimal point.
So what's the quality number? 13.7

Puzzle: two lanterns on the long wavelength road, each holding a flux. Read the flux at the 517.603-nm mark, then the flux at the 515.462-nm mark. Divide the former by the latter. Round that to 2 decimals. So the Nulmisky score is 0.95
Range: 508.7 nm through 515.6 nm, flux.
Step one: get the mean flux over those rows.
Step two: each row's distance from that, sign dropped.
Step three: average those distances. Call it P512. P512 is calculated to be 0.60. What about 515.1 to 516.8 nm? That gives 0.35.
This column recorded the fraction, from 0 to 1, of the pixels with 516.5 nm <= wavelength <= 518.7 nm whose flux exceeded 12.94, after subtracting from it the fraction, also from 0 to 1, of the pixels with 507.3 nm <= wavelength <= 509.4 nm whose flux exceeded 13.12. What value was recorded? -0.44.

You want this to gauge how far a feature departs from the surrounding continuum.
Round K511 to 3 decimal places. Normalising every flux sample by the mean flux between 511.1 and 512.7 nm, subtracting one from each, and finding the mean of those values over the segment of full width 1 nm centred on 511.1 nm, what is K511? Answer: -0.034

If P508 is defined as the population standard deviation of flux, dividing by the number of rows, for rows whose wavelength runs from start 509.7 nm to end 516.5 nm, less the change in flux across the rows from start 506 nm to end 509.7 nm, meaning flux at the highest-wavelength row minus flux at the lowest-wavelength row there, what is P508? 1.2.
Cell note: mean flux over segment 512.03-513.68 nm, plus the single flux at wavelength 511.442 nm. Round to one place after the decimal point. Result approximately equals 28.7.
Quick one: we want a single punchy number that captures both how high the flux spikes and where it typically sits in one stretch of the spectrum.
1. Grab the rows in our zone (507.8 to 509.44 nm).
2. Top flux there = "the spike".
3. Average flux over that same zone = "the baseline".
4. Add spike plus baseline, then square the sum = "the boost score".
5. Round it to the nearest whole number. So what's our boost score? 703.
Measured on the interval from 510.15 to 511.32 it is 724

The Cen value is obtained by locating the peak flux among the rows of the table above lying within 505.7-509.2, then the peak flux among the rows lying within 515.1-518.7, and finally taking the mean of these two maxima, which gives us 13.93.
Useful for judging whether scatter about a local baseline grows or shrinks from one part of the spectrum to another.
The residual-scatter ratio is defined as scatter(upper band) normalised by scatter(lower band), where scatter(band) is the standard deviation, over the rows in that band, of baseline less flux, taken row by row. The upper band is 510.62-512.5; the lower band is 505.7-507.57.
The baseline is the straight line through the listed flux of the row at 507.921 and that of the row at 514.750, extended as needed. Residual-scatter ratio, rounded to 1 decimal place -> 3.6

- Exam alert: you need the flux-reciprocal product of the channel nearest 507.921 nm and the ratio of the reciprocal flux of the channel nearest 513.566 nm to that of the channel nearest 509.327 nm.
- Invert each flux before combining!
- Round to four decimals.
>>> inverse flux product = 0.0690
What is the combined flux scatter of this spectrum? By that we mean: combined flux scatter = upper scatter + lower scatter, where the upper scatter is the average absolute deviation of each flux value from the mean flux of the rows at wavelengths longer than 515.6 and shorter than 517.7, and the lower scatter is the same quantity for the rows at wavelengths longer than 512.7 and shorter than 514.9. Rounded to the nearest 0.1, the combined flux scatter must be 1.1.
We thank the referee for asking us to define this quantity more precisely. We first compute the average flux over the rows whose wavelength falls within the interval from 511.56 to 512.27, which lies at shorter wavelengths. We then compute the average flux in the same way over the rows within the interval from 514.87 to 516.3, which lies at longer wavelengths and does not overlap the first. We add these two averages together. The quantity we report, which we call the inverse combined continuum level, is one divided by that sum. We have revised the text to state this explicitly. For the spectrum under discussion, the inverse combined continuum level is 0.0374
